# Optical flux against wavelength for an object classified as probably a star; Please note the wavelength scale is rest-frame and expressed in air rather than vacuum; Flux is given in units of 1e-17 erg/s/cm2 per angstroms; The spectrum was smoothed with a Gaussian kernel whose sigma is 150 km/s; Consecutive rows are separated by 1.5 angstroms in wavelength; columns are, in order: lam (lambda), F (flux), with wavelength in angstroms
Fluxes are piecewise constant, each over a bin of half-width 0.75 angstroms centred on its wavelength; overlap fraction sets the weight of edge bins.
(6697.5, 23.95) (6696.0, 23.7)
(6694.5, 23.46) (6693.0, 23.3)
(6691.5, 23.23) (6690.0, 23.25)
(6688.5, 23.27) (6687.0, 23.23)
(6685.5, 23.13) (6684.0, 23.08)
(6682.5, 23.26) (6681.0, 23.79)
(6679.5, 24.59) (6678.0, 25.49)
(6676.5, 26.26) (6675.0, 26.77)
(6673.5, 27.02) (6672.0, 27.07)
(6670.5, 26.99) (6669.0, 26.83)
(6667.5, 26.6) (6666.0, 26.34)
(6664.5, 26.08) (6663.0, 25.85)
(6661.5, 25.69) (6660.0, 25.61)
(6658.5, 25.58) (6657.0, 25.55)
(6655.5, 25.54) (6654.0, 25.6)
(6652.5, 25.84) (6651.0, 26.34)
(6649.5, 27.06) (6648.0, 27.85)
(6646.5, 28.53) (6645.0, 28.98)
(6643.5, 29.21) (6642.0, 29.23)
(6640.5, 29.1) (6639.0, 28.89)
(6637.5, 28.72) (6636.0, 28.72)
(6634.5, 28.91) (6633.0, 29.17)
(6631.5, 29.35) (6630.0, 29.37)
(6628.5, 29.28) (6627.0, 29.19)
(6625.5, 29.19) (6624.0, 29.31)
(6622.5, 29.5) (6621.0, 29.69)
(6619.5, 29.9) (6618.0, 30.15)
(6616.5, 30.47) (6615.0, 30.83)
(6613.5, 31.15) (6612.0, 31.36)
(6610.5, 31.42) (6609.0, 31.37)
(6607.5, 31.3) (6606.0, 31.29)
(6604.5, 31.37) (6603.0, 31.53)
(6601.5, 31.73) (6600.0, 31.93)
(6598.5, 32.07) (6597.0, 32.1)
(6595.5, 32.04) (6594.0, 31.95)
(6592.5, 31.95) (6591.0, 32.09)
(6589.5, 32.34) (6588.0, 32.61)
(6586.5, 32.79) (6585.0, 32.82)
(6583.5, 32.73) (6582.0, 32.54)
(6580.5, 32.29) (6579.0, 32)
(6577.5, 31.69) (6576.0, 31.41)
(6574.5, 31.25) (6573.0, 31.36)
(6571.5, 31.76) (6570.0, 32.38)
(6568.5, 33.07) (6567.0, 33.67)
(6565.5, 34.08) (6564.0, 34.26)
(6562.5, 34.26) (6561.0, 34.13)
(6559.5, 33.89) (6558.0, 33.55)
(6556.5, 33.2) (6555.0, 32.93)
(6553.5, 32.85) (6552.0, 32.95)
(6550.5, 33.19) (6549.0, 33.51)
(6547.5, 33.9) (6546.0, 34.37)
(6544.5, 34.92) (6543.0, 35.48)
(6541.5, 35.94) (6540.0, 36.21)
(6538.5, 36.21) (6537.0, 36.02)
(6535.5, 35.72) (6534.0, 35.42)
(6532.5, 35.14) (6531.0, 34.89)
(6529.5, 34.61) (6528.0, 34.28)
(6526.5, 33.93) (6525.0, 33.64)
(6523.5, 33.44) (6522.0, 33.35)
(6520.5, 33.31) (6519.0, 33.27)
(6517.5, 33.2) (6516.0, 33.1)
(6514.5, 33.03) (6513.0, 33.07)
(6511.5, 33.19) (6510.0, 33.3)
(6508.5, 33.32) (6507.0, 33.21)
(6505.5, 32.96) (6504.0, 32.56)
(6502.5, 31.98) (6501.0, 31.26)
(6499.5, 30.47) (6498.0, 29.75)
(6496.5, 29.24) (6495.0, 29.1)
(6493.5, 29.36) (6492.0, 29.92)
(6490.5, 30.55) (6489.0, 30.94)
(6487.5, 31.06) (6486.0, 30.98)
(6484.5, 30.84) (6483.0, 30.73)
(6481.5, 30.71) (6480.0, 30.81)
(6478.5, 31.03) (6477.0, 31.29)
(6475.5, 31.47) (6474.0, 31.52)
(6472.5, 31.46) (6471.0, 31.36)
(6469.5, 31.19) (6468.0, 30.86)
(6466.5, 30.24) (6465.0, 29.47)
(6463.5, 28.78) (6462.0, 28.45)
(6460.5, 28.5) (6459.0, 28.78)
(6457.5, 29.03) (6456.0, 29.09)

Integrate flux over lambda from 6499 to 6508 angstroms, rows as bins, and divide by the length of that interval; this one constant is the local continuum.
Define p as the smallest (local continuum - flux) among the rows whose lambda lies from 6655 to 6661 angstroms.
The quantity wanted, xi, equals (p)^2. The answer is 42.8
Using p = 6.5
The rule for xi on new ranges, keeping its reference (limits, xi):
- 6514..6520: 1.2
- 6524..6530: 6.0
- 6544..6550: 7.7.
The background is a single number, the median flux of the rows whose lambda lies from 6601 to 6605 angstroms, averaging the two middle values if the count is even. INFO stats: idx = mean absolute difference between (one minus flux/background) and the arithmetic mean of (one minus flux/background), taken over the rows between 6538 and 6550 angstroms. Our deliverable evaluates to 0.028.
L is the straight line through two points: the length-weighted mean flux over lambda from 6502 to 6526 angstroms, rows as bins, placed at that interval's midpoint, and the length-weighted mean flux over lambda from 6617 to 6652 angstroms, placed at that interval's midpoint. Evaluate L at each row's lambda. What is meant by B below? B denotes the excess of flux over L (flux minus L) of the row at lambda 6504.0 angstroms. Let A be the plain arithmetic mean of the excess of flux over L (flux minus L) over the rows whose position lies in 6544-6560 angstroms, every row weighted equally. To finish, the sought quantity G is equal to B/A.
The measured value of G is -0.5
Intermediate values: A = 1.8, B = -1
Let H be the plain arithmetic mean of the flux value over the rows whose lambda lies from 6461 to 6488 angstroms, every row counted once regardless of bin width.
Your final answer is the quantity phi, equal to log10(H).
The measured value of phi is 1.49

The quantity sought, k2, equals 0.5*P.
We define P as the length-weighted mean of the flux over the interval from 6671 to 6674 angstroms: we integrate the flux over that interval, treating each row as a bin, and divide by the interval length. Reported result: 13.5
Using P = 27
